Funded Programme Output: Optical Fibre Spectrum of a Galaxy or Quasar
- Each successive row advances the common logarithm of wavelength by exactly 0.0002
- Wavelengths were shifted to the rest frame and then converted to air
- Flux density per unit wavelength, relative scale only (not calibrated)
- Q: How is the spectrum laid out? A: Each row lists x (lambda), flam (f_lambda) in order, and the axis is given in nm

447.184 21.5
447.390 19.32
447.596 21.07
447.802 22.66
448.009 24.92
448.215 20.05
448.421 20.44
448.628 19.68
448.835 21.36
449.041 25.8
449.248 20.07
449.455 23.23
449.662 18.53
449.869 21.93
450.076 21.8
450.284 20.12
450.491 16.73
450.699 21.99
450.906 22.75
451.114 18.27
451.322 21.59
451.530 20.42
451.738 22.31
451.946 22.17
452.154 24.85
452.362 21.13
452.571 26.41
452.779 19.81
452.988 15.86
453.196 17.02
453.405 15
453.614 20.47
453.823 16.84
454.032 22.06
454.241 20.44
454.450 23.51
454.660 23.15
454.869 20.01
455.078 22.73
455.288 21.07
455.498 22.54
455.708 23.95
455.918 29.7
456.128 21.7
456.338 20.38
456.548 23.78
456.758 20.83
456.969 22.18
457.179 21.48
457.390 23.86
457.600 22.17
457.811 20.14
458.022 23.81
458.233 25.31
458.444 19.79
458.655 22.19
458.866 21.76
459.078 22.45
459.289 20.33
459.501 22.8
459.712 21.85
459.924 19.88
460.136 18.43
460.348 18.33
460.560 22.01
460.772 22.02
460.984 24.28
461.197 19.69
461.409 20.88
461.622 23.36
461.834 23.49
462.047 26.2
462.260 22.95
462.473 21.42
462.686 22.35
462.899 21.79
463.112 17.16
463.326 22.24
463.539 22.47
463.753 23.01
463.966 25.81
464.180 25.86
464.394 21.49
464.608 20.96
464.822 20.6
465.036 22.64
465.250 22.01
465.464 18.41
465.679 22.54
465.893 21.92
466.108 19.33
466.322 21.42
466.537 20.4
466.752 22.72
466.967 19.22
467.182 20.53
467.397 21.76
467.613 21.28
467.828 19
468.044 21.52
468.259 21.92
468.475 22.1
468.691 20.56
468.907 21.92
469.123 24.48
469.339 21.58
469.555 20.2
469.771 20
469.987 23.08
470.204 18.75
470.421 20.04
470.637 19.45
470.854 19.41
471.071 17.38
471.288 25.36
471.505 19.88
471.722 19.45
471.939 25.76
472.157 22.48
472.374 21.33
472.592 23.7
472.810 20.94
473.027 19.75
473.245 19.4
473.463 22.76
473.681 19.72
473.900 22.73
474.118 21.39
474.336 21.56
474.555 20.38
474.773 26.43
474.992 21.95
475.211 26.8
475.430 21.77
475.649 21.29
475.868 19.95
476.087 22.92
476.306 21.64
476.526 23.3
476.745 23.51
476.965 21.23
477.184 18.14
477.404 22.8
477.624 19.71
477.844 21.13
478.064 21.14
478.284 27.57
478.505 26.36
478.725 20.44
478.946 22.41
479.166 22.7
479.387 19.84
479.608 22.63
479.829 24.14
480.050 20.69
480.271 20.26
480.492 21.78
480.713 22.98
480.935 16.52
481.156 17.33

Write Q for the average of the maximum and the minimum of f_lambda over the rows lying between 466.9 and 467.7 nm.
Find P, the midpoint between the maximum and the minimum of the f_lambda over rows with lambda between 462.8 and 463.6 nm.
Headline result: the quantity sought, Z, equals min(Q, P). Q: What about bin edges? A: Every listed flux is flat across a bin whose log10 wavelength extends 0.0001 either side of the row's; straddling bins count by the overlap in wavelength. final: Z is 19.8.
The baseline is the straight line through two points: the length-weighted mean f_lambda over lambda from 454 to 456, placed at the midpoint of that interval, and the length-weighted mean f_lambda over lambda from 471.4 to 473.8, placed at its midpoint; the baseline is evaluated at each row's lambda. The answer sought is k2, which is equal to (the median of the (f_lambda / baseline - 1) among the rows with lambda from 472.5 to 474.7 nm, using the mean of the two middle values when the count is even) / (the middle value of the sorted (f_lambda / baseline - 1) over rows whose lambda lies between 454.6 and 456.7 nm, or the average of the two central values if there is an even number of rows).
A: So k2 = 0.7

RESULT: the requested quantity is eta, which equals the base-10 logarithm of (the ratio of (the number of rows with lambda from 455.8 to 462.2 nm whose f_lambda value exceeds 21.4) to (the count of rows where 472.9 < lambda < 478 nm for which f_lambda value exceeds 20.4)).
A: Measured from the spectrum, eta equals 0.10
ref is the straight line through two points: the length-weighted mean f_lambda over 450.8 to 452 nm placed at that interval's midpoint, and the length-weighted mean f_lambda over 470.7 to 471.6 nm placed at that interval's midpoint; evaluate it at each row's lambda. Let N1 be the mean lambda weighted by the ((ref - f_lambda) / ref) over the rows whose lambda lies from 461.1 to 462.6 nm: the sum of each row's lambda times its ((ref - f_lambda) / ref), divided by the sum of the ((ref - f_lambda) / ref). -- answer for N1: 462.05 nm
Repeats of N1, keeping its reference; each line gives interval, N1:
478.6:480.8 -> 479.80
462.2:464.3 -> 463.64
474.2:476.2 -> 475.15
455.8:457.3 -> 456.17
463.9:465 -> 464.10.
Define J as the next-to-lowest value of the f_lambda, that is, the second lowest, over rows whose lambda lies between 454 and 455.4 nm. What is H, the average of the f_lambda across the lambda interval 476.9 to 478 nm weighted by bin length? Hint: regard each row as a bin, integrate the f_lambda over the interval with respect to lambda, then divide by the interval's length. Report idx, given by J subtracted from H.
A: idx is 0.2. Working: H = 20.6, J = 20.44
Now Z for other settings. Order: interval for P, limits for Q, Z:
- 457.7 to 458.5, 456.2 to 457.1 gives 22.1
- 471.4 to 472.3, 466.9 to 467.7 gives 20.5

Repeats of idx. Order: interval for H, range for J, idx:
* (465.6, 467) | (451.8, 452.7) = -1.0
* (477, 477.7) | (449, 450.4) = 0.3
